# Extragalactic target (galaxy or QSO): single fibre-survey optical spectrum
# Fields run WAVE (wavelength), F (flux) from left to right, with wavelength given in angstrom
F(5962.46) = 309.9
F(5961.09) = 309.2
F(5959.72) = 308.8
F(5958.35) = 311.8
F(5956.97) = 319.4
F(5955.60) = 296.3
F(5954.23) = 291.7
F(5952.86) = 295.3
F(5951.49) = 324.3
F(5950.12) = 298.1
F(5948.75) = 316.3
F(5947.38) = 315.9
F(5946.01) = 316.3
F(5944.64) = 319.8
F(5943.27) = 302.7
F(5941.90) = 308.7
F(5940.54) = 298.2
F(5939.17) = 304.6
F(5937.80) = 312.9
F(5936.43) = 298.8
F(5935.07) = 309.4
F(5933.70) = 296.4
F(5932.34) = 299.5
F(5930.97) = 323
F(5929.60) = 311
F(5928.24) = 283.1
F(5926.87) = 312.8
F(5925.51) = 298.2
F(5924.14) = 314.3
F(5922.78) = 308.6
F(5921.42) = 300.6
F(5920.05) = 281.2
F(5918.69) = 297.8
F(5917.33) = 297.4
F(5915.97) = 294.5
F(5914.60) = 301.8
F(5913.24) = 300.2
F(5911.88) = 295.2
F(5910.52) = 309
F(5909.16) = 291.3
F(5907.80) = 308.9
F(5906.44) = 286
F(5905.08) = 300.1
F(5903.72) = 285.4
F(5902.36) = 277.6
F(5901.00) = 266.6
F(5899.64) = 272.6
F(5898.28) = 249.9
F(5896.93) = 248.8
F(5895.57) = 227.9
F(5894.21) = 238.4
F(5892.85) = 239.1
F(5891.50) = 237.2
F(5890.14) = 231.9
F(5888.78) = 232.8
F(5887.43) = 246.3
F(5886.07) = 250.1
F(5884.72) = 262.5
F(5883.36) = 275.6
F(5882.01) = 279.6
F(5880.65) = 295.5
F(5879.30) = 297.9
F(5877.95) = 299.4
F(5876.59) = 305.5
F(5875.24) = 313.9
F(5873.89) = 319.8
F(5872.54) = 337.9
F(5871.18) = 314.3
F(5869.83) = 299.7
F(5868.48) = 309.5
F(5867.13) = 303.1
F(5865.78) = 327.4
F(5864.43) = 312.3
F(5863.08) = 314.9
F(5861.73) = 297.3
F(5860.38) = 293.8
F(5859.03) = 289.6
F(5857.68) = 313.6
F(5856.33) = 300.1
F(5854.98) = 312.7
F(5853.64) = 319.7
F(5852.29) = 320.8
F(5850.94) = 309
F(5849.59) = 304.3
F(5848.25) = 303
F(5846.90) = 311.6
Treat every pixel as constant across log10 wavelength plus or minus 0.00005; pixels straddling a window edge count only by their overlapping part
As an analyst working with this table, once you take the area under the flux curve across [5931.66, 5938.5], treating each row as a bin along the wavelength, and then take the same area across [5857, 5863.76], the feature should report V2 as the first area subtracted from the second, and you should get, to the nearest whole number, -37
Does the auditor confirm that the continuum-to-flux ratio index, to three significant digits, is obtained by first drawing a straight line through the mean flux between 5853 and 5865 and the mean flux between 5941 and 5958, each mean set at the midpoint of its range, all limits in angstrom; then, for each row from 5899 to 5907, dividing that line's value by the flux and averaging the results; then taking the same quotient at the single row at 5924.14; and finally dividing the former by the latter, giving 1.12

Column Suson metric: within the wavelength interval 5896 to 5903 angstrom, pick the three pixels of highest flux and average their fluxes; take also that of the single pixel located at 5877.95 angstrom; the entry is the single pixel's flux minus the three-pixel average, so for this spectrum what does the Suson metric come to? 27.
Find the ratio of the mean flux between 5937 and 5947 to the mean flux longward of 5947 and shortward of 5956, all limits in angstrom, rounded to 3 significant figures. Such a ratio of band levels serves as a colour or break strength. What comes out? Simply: 1.01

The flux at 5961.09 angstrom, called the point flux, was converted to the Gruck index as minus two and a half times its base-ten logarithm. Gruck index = -6.23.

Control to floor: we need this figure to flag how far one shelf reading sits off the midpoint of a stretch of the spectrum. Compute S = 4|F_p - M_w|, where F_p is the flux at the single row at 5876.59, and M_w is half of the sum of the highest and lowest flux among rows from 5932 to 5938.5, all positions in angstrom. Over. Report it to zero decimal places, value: 3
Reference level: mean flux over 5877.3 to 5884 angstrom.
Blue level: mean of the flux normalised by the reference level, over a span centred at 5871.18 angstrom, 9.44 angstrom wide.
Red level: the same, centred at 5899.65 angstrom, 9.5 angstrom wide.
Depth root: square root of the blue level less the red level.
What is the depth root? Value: 0.43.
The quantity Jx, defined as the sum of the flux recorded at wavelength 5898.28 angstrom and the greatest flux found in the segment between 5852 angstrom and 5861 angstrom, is 571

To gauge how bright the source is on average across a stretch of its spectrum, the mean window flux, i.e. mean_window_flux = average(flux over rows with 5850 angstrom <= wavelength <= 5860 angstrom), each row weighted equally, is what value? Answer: 309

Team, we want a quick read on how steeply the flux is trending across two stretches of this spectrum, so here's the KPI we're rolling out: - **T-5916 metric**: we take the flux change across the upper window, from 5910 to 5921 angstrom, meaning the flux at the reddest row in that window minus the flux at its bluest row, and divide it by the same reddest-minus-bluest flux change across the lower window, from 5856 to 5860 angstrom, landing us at 2.6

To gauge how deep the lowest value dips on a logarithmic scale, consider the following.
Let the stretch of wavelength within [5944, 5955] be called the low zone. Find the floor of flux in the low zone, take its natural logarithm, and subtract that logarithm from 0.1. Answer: -5.58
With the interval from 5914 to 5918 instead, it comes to -5.59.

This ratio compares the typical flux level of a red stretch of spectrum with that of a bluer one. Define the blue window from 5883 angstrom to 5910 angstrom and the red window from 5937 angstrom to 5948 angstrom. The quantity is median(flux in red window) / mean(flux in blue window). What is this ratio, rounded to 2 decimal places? 1.19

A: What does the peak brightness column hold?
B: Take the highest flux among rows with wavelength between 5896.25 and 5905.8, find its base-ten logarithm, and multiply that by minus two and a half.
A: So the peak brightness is -6.19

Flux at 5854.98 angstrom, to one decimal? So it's 312.7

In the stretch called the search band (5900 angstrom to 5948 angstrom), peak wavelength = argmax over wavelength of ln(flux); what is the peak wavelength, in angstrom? 5930.97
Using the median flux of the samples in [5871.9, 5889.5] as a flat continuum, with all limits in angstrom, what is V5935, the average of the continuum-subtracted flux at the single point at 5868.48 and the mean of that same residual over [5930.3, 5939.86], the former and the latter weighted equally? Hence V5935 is 12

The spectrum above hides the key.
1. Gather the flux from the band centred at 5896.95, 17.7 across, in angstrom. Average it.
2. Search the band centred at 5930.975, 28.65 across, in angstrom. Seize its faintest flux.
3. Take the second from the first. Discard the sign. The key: 27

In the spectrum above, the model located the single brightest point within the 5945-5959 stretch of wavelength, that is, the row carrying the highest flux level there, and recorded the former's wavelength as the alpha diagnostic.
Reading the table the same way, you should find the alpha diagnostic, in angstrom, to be 5951.49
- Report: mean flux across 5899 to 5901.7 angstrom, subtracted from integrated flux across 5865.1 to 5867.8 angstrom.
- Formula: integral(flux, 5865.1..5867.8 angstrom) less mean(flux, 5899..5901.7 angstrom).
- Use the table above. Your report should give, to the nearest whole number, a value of 582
